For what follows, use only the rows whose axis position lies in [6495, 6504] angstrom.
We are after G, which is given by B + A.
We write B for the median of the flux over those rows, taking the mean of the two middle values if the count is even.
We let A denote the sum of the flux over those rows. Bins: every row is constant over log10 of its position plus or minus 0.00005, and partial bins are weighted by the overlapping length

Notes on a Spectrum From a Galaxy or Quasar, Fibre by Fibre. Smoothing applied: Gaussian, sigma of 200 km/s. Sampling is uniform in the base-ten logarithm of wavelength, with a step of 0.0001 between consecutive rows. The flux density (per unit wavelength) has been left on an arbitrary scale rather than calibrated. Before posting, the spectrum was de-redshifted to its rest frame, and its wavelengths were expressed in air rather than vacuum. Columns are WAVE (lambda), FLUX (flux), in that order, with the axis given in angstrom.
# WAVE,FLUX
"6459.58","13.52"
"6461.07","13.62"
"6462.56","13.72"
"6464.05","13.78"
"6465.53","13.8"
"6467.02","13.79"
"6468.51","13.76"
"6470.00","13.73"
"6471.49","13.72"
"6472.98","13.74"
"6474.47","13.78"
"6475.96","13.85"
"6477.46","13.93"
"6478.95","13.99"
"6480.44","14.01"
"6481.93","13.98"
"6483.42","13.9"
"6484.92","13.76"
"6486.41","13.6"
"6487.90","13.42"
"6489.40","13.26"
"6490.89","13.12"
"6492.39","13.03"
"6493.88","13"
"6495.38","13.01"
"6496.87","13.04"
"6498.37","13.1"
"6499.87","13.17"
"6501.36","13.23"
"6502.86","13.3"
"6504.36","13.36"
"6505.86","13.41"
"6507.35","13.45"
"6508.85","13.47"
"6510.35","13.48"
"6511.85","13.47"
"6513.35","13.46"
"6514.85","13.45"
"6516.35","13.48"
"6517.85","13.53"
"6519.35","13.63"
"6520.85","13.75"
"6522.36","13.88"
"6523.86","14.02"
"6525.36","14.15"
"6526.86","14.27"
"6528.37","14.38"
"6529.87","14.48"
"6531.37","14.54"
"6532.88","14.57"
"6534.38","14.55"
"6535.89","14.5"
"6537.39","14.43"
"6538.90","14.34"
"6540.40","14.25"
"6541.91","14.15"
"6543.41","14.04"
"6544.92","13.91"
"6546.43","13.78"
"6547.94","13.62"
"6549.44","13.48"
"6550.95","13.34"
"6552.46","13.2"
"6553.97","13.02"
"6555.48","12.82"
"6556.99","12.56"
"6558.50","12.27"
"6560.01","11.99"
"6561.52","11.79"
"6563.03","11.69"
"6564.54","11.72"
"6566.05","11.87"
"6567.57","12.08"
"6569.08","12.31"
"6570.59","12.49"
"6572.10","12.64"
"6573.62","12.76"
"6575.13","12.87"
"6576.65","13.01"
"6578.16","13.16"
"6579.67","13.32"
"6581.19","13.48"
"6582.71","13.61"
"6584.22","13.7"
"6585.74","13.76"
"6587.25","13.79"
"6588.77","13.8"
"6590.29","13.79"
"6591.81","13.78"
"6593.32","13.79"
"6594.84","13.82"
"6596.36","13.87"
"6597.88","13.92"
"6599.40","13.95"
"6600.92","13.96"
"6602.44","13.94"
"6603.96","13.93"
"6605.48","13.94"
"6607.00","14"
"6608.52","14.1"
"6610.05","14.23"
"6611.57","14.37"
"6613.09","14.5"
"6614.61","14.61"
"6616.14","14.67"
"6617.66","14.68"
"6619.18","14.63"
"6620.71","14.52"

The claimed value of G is 92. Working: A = 79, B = 13.1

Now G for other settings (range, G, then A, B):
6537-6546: 99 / 85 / 14.2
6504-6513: 94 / 81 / 13.5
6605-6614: 99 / 85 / 14.2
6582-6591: 96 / 82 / 13.8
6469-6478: 97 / 83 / 13.8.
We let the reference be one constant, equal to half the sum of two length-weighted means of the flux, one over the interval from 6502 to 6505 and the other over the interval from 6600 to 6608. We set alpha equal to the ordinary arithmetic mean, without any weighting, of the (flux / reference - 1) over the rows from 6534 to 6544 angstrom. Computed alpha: 0.05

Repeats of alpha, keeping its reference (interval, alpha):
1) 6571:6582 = -0.04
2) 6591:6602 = 0.02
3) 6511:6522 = -0.01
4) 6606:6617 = 0.05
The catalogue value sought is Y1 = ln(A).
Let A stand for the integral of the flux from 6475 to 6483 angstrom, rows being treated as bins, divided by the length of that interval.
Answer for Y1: 2.64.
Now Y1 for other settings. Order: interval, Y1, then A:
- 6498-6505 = 2.58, 13.23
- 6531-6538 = 2.68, 14.52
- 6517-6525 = 2.62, 13.78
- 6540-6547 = 2.64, 14.01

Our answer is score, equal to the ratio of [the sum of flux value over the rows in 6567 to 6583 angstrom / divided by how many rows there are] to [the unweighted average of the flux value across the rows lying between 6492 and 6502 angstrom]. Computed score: 0.98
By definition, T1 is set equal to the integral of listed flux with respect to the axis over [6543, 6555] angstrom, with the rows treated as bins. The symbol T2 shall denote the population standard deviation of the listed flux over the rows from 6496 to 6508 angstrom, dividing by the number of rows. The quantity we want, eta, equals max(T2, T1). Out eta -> 162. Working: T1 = 162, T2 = 0.14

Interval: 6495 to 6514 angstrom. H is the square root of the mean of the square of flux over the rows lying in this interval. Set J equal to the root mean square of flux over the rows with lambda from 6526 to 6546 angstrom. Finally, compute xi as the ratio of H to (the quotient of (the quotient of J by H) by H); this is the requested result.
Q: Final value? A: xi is 164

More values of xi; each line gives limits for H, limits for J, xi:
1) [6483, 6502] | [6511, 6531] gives 169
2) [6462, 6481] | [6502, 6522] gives 196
